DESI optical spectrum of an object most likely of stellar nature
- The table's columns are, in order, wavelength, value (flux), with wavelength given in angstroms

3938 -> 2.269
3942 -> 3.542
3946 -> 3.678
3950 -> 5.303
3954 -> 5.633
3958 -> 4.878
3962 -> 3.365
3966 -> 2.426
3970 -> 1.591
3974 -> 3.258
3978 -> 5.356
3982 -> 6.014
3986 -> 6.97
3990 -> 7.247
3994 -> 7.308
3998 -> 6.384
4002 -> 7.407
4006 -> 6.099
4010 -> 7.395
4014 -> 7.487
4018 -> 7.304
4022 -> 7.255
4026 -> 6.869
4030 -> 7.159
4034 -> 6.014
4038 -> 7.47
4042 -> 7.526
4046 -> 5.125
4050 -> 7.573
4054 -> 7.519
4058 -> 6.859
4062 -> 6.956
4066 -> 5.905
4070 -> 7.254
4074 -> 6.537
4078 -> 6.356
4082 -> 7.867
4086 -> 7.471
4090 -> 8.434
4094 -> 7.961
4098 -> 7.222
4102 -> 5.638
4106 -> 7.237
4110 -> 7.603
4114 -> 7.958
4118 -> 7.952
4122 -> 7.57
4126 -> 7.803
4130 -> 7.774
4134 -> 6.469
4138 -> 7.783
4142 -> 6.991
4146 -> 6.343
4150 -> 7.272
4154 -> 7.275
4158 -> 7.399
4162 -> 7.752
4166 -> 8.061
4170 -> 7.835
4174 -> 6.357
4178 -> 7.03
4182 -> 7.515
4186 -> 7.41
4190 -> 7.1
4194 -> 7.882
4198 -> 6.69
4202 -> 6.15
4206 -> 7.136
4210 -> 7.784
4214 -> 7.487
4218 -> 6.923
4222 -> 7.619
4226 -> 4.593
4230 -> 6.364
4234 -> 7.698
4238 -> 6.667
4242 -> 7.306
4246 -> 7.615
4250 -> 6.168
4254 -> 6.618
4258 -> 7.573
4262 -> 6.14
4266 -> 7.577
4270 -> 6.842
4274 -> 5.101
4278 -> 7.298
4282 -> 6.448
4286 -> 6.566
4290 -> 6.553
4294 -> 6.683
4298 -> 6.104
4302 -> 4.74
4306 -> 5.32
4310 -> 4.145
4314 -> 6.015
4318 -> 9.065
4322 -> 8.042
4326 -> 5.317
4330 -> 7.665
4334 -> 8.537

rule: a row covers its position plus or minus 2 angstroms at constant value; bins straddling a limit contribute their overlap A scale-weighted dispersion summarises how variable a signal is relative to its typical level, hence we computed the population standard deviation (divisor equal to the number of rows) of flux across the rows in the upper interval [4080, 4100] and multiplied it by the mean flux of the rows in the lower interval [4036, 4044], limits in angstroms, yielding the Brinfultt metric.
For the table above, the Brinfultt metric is 3.1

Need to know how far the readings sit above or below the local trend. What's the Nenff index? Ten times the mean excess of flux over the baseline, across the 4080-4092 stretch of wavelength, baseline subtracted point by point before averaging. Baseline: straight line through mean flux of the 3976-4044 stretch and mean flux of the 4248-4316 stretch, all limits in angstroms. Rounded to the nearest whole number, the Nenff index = 12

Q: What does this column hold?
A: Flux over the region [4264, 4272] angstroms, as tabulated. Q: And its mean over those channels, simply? 7.21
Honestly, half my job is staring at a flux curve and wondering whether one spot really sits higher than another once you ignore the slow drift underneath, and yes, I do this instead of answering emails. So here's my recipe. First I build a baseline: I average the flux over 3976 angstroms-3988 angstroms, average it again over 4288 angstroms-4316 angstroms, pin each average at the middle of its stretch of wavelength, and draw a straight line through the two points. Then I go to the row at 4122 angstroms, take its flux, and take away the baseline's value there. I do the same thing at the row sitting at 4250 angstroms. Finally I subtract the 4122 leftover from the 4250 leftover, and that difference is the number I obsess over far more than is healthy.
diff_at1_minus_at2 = -1.2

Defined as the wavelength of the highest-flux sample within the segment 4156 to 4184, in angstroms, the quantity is 4166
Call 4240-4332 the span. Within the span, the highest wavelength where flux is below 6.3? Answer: 4326 angstroms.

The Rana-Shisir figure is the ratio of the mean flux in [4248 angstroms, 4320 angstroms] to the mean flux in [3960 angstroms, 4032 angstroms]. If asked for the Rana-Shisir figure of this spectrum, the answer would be 1.08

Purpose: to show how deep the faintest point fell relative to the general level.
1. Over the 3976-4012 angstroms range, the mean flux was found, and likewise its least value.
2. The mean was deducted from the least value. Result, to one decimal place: -1.3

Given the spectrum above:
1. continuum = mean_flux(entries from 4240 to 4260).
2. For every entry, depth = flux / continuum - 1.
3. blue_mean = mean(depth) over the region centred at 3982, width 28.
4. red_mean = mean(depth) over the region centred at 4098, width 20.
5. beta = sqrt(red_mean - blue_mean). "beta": 0.52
